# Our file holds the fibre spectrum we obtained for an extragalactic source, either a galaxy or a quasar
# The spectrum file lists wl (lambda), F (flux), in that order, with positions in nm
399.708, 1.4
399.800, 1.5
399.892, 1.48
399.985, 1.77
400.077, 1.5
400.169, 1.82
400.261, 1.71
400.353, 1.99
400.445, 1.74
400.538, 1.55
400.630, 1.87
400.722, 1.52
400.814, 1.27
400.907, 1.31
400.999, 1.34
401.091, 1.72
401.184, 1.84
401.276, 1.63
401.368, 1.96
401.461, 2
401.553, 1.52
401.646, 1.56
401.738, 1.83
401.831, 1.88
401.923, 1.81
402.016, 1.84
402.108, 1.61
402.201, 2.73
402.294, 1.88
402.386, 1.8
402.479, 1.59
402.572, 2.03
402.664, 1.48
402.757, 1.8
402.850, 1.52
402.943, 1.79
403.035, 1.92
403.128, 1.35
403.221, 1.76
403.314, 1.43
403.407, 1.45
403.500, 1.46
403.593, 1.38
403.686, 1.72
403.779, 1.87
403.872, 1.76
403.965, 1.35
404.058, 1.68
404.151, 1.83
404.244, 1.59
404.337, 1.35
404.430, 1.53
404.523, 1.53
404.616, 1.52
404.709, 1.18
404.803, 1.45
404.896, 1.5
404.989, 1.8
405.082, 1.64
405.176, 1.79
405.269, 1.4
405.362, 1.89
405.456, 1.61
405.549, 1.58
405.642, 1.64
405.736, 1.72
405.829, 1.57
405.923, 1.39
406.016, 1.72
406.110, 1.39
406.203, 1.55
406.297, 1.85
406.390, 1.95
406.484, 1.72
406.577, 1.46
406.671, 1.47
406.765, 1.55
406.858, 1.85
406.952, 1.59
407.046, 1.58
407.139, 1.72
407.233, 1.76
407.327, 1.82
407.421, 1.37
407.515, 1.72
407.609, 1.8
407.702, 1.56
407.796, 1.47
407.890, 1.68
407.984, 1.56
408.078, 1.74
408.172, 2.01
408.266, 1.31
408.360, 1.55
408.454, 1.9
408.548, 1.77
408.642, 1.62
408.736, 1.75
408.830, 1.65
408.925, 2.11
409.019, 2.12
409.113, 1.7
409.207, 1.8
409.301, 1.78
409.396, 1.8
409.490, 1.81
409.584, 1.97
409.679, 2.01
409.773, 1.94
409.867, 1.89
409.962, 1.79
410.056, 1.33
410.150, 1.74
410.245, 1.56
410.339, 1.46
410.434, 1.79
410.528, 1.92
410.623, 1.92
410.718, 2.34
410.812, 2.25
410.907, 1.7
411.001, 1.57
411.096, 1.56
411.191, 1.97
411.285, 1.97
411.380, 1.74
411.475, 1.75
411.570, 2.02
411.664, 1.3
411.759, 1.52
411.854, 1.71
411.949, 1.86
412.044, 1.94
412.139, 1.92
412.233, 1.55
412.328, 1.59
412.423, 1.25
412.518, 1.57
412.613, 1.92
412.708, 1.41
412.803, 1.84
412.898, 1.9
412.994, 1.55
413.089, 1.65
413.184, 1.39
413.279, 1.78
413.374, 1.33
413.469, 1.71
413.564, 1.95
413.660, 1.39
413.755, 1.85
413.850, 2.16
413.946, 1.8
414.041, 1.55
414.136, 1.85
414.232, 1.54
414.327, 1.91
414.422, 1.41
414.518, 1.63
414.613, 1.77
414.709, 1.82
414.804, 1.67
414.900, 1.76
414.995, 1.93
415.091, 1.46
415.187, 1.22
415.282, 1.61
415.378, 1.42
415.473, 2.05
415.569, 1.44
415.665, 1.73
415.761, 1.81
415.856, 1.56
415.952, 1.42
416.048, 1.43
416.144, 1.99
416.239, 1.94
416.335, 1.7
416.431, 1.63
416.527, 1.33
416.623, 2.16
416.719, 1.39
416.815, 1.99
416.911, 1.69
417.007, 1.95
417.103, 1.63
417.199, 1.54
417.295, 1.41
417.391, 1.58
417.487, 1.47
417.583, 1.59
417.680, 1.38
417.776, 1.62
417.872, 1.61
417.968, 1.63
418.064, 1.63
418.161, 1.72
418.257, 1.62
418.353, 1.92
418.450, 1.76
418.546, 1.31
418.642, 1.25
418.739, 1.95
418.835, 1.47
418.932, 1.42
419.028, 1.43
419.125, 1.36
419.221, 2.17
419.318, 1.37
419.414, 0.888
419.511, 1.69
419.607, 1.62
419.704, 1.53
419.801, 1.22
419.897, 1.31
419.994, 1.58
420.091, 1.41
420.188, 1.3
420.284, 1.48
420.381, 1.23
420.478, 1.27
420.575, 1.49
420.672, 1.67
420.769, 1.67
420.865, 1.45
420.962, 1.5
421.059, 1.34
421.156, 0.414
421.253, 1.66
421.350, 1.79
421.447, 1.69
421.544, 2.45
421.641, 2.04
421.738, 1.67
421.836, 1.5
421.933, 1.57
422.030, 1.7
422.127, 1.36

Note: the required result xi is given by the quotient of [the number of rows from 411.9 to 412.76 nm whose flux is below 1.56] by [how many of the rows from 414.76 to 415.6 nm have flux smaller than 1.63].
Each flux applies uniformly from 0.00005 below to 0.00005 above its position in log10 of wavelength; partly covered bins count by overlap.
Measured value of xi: 0.6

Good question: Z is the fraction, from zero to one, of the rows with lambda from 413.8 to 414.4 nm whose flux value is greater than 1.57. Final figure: 0.7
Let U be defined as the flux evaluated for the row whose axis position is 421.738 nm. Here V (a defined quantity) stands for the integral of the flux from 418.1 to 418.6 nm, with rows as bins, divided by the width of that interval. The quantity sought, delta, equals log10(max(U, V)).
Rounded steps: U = 1.67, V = 1.66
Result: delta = 0.22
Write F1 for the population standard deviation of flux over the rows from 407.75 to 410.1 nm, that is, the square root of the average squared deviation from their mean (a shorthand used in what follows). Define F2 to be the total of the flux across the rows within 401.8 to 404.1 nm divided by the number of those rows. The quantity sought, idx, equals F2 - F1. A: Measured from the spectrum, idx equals 1.51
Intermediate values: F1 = 0.21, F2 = 1.72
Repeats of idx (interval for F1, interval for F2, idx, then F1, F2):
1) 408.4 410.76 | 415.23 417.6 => 1.45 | 0.21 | 1.66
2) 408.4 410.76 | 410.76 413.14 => 1.51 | 0.21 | 1.72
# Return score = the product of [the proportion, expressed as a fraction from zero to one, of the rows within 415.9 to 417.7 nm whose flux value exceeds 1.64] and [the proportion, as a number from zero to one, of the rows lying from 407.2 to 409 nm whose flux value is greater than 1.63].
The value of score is 0.23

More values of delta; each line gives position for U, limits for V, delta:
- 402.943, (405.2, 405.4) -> 0.25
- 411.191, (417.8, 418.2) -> 0.29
